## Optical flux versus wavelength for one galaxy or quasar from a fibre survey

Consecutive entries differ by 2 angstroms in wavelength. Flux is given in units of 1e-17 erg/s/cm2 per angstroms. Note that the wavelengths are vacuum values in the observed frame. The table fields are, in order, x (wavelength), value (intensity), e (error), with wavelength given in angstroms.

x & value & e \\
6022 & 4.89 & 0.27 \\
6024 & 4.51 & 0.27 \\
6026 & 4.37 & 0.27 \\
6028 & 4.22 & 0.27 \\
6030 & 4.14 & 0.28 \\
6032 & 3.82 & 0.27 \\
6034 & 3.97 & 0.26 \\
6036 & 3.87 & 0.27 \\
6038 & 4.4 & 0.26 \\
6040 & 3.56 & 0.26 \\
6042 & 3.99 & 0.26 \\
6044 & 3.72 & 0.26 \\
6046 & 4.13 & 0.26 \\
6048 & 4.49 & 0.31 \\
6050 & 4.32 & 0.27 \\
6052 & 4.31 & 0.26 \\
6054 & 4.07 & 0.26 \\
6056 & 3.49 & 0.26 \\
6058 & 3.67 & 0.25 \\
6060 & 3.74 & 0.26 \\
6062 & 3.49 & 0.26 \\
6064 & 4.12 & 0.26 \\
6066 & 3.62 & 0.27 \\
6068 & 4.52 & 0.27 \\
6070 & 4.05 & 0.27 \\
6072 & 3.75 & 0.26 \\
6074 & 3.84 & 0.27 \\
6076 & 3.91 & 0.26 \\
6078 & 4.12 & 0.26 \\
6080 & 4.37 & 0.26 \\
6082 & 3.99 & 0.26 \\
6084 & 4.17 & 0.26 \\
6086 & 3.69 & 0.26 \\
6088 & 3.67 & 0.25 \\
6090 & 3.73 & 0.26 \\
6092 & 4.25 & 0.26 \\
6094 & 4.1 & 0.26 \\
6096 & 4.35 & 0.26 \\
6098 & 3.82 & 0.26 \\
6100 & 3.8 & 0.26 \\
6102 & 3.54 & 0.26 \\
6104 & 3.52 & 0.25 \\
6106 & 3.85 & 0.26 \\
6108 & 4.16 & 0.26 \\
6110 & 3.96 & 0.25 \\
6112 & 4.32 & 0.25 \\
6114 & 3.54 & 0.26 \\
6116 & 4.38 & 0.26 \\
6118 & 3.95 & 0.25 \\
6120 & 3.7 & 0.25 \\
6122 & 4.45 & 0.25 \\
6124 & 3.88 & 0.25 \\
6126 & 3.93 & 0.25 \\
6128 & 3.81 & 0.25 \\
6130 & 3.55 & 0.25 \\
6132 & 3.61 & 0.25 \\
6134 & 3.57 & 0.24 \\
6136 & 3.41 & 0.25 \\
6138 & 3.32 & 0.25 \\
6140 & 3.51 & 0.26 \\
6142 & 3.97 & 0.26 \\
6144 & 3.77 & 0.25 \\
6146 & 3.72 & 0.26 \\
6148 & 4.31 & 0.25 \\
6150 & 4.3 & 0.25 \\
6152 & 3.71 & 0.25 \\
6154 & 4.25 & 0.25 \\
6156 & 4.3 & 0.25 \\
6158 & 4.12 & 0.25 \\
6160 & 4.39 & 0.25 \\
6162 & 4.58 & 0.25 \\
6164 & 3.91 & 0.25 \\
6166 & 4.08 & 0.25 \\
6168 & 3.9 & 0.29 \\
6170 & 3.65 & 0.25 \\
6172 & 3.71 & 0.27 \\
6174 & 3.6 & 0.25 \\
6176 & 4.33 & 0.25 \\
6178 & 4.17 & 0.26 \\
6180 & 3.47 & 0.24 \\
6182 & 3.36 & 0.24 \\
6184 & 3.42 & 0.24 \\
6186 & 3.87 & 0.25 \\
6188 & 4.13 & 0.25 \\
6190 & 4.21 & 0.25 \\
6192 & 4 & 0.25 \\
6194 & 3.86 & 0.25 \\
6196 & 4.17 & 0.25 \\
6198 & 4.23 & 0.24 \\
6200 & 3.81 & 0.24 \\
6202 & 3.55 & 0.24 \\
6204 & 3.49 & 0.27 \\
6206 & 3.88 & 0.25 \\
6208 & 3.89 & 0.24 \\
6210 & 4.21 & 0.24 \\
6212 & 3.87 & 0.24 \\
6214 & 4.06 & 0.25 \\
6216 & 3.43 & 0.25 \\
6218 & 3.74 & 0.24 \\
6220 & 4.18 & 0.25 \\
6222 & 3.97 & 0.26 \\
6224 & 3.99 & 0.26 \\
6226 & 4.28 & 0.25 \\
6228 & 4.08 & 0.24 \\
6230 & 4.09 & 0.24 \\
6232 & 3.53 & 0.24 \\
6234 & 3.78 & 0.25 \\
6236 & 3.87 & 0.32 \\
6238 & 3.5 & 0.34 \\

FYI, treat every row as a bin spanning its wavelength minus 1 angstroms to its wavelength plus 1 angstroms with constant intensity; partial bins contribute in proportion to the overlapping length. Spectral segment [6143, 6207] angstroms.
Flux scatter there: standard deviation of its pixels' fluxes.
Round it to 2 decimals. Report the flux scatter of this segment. 0.32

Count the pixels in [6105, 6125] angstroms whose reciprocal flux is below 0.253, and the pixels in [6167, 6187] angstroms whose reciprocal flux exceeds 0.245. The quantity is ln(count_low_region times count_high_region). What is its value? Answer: 3.69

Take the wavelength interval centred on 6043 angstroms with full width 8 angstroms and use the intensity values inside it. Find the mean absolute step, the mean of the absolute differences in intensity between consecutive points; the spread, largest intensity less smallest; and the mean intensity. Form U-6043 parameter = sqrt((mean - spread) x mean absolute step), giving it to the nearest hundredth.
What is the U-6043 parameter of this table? 1.10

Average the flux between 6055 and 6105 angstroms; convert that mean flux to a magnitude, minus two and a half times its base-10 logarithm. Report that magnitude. -1.48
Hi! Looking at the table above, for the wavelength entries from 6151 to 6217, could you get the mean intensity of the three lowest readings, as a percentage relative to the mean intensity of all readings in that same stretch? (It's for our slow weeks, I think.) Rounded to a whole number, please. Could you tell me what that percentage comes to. 87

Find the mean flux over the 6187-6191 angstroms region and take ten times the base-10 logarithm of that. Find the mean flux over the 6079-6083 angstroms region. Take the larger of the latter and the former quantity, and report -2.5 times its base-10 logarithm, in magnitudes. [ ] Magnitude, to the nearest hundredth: -1.98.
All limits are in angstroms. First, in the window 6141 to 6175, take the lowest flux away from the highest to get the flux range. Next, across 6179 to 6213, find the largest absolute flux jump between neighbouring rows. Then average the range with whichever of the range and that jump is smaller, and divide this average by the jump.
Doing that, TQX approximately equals 1.6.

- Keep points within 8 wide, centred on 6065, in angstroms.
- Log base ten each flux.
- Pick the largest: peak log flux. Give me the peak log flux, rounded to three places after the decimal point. 0.655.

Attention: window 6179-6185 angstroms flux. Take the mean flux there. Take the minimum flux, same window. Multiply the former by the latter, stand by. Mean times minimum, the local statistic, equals 11.5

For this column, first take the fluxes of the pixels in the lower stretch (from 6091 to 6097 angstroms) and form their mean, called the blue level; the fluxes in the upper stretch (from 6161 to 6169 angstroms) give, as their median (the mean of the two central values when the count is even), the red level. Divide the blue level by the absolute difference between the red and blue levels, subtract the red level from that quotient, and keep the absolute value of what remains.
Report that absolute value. 14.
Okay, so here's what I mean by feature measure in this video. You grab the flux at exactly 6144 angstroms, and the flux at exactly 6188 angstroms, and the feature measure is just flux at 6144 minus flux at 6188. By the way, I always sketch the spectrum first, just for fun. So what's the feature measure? -0.4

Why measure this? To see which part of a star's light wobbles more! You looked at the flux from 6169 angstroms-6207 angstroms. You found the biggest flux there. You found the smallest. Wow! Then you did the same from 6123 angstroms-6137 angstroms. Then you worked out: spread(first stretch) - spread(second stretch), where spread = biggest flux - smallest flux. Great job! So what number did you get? 0.45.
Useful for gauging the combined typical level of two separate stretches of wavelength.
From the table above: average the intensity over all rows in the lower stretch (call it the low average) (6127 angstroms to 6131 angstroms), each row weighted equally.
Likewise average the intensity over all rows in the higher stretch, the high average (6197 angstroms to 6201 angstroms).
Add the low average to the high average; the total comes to 7.70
